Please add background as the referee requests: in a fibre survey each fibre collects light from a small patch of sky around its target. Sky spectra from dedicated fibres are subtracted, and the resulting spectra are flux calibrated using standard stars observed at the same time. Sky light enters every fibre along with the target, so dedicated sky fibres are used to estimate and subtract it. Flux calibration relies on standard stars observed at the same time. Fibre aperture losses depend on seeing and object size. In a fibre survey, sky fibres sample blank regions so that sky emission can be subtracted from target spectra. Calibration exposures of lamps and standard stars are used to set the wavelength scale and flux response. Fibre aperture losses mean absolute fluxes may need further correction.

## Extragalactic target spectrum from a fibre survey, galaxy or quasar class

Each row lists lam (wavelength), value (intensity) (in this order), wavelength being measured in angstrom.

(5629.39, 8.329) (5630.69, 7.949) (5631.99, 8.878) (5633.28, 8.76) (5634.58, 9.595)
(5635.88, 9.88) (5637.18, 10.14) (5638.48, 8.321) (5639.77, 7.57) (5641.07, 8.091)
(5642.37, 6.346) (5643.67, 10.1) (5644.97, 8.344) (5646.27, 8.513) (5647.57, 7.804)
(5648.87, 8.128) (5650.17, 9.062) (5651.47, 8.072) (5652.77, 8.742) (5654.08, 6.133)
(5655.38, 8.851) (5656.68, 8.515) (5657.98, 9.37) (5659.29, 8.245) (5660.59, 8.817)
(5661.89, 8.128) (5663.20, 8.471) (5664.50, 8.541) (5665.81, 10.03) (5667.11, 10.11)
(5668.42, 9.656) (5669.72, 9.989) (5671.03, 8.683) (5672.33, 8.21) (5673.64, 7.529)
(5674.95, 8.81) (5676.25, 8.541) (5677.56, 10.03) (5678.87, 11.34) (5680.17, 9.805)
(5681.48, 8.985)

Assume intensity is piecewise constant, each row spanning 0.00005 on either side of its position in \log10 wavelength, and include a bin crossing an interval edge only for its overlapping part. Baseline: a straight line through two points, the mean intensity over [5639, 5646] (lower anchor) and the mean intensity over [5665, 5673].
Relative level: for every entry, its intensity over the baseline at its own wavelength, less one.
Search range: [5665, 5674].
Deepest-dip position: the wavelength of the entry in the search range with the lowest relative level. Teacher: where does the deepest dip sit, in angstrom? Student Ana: 5673.64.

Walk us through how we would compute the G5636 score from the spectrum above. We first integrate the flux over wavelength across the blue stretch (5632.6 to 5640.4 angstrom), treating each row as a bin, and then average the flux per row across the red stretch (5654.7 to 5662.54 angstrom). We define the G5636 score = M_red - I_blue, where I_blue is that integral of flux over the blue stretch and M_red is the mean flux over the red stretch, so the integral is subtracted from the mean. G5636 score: -62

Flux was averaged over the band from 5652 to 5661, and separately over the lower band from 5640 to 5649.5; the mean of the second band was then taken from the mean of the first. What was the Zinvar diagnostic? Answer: 0.2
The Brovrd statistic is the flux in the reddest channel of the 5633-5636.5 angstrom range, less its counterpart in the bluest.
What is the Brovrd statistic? 1.1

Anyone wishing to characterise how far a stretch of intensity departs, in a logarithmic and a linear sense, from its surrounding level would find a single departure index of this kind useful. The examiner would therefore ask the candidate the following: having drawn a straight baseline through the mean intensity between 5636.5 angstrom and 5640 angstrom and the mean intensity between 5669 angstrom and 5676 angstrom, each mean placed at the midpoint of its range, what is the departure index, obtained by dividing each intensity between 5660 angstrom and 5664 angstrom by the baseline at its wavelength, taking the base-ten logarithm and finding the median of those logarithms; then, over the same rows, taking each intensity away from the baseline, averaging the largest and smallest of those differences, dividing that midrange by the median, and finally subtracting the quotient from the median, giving 20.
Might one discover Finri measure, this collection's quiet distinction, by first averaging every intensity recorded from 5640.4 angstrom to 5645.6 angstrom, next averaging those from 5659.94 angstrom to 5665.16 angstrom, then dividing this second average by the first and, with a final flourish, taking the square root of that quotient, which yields 1.02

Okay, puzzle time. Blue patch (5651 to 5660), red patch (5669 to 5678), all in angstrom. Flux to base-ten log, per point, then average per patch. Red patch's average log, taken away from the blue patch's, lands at -0.029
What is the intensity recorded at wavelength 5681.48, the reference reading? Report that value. 8.985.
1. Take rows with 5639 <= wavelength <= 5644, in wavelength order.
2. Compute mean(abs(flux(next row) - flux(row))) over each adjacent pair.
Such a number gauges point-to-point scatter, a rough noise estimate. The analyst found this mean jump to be 2.0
